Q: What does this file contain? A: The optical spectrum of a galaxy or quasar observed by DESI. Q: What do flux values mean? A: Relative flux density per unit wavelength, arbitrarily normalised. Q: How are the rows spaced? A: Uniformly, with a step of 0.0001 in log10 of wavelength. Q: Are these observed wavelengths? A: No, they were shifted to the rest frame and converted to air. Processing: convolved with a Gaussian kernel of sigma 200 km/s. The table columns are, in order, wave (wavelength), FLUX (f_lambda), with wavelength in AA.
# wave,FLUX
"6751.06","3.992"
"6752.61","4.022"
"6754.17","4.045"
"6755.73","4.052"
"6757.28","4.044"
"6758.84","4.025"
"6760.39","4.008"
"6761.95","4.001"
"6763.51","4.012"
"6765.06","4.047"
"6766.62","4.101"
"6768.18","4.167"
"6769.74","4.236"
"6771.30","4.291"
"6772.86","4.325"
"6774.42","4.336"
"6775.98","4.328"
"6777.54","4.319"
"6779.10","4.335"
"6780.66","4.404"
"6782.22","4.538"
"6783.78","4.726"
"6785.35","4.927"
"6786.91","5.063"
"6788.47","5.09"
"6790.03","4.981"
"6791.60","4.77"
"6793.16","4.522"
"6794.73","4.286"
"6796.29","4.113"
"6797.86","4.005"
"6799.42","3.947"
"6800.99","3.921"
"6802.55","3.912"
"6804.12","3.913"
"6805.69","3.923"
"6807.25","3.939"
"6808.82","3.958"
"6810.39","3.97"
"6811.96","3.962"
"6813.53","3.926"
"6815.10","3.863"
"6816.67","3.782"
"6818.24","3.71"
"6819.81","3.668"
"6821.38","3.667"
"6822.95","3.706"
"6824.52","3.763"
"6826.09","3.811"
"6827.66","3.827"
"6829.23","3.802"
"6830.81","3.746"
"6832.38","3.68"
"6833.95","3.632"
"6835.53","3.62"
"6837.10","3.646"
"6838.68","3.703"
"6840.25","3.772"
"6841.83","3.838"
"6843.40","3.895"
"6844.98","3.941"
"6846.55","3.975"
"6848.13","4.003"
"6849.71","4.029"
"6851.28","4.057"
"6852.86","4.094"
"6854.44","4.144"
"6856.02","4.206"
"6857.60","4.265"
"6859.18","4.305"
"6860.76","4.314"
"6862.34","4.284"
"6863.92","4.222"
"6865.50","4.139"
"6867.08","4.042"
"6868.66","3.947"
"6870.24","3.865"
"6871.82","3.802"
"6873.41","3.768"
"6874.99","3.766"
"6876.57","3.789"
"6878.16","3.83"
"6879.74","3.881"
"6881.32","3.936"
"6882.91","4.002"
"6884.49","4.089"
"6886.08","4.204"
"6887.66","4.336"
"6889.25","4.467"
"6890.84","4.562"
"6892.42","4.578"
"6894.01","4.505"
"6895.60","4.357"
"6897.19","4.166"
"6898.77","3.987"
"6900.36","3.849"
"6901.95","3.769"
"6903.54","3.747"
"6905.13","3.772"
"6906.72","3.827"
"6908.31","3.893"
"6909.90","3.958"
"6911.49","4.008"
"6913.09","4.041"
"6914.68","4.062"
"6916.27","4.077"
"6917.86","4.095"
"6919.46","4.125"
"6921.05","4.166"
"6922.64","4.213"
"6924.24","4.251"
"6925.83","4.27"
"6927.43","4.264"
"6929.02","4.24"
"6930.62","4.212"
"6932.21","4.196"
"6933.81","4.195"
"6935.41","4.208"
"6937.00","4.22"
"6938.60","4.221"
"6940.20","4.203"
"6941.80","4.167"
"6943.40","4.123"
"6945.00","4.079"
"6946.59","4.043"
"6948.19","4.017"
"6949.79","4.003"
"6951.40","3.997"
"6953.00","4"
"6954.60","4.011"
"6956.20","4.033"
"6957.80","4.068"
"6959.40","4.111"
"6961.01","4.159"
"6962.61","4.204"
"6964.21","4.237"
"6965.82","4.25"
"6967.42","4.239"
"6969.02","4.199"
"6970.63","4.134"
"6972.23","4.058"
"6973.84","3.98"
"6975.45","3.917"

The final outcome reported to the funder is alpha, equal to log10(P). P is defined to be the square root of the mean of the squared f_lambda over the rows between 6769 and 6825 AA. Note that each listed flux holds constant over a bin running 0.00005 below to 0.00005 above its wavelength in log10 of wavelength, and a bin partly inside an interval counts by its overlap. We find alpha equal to 0.625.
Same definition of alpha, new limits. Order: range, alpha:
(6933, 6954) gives 0.614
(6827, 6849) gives 0.579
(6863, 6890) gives 0.603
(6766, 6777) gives 0.629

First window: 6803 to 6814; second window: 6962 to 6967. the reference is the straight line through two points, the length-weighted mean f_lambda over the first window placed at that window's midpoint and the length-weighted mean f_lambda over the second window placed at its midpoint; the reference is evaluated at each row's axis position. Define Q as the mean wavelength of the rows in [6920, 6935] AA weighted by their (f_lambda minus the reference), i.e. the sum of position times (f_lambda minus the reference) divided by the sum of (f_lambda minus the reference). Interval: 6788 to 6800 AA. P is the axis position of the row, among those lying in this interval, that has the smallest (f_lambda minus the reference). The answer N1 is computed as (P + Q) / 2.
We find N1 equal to 6863.1 AA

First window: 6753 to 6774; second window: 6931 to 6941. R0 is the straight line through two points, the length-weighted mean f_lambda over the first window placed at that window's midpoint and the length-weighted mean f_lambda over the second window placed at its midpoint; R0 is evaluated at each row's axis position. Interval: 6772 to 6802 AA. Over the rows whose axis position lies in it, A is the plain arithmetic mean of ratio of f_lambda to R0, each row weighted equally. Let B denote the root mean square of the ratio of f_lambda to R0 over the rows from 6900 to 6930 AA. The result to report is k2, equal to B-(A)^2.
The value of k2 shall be -0.22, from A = 1.09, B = 0.962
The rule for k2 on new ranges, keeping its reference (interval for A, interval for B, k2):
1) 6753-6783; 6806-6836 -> -0.12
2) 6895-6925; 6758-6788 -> 0.14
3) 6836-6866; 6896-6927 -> 0.01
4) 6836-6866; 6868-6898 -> 0.04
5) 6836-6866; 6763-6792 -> 0.14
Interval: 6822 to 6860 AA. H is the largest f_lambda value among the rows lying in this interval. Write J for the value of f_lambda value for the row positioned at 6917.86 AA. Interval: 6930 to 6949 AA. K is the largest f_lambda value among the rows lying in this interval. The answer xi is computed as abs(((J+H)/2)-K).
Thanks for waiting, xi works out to 0.02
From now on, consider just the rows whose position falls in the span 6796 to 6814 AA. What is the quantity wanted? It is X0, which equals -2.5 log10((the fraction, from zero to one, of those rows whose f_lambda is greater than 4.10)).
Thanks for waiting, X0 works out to 2.7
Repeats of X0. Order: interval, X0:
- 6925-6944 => 0.0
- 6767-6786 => 0.0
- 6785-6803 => 0.4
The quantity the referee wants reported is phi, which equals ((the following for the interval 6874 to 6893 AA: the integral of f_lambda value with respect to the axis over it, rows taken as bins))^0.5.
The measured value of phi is 8.84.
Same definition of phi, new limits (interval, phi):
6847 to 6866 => 8.90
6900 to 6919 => 8.64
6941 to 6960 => 8.78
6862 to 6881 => 8.65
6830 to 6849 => 8.48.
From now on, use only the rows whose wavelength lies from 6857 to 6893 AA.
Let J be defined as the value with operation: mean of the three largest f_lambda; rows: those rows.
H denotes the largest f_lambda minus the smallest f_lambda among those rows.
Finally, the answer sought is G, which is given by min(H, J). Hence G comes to 0.81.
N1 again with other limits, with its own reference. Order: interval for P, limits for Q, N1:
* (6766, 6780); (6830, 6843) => 6801.3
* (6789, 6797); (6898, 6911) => 6850.3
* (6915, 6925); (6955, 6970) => 6937.5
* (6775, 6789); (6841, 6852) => 6809.9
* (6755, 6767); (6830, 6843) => 6798.9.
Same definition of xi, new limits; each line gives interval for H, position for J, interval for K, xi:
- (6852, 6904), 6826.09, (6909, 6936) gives 0.08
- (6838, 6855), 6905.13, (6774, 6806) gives 1.13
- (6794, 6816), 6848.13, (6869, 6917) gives 0.43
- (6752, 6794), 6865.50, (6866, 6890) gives 0.15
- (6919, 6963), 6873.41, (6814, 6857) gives 0.19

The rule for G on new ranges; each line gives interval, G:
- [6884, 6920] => 0.83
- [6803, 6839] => 0.35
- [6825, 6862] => 0.69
